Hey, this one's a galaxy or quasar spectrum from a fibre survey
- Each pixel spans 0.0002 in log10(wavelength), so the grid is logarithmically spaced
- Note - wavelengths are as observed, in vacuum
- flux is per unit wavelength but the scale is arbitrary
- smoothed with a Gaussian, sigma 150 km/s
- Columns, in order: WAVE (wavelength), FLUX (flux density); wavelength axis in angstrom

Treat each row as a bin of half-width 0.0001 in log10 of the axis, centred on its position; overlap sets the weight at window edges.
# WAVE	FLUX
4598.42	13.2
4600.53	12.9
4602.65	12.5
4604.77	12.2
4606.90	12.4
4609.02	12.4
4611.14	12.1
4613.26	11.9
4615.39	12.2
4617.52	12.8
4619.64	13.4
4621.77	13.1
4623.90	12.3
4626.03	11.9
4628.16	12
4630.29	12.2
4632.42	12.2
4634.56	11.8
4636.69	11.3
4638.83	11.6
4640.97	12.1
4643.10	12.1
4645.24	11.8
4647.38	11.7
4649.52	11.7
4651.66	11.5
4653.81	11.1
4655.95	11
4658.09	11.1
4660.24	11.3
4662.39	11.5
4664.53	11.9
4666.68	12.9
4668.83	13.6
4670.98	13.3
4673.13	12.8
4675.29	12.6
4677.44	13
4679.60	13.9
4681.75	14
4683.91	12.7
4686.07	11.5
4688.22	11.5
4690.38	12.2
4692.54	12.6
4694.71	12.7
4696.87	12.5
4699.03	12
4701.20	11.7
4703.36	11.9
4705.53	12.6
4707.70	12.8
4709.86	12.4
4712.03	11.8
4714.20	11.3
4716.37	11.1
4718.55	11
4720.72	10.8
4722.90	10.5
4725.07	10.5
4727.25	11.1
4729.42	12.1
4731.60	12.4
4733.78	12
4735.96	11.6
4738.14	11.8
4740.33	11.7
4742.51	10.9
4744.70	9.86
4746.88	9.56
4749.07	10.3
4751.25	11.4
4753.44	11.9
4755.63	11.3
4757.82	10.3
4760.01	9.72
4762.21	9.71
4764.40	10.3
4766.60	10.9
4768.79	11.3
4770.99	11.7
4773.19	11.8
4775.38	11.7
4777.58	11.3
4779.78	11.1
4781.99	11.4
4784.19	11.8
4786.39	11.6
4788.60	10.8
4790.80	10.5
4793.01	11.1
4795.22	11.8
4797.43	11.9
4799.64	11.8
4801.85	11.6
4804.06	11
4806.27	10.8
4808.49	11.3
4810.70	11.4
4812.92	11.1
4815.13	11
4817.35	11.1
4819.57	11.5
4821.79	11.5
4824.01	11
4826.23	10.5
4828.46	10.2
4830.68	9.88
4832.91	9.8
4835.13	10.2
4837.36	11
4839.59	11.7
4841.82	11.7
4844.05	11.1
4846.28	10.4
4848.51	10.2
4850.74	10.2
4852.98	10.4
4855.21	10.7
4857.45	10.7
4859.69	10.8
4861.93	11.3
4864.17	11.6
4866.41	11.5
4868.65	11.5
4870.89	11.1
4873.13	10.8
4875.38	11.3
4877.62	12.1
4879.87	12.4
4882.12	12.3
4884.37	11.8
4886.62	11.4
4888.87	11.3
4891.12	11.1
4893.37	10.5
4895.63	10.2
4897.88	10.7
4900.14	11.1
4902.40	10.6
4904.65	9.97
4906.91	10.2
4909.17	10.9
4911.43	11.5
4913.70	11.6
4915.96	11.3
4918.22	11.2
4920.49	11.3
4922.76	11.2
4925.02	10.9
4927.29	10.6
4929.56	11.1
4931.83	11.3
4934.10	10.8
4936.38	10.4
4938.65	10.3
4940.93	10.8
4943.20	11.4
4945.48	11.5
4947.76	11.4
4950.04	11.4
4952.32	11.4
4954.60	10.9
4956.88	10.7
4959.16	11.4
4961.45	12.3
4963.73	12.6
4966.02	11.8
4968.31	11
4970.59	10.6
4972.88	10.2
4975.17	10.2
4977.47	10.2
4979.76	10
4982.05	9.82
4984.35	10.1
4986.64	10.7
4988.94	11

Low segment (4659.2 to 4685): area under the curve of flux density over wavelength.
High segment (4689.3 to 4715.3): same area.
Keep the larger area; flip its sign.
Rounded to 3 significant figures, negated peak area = -330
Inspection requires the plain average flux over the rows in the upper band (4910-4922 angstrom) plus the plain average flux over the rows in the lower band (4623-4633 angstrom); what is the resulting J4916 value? 23.5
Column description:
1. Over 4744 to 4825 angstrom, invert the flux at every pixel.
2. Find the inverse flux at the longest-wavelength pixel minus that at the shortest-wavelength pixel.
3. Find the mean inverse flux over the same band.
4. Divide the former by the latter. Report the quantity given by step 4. -0.12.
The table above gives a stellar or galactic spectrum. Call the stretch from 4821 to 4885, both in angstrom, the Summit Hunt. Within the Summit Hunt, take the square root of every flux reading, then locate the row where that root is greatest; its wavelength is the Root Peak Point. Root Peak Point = 4879.87 angstrom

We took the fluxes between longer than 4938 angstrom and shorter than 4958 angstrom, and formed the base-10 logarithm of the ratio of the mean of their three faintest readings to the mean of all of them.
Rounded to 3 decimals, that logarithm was -0.020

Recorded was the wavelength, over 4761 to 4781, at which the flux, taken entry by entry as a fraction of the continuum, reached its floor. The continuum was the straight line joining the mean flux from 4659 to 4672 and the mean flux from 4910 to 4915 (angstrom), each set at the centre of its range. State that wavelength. 4762.21 angstrom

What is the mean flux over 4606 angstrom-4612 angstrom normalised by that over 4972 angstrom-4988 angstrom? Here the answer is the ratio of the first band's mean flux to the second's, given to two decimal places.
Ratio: 1.21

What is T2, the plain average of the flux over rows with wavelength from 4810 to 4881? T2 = 11.0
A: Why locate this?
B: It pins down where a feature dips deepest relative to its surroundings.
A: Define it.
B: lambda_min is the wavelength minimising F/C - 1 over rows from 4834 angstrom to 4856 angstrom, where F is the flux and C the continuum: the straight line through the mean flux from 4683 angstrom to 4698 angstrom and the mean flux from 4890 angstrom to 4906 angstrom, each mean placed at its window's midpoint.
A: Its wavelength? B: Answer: 4835.13 angstrom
